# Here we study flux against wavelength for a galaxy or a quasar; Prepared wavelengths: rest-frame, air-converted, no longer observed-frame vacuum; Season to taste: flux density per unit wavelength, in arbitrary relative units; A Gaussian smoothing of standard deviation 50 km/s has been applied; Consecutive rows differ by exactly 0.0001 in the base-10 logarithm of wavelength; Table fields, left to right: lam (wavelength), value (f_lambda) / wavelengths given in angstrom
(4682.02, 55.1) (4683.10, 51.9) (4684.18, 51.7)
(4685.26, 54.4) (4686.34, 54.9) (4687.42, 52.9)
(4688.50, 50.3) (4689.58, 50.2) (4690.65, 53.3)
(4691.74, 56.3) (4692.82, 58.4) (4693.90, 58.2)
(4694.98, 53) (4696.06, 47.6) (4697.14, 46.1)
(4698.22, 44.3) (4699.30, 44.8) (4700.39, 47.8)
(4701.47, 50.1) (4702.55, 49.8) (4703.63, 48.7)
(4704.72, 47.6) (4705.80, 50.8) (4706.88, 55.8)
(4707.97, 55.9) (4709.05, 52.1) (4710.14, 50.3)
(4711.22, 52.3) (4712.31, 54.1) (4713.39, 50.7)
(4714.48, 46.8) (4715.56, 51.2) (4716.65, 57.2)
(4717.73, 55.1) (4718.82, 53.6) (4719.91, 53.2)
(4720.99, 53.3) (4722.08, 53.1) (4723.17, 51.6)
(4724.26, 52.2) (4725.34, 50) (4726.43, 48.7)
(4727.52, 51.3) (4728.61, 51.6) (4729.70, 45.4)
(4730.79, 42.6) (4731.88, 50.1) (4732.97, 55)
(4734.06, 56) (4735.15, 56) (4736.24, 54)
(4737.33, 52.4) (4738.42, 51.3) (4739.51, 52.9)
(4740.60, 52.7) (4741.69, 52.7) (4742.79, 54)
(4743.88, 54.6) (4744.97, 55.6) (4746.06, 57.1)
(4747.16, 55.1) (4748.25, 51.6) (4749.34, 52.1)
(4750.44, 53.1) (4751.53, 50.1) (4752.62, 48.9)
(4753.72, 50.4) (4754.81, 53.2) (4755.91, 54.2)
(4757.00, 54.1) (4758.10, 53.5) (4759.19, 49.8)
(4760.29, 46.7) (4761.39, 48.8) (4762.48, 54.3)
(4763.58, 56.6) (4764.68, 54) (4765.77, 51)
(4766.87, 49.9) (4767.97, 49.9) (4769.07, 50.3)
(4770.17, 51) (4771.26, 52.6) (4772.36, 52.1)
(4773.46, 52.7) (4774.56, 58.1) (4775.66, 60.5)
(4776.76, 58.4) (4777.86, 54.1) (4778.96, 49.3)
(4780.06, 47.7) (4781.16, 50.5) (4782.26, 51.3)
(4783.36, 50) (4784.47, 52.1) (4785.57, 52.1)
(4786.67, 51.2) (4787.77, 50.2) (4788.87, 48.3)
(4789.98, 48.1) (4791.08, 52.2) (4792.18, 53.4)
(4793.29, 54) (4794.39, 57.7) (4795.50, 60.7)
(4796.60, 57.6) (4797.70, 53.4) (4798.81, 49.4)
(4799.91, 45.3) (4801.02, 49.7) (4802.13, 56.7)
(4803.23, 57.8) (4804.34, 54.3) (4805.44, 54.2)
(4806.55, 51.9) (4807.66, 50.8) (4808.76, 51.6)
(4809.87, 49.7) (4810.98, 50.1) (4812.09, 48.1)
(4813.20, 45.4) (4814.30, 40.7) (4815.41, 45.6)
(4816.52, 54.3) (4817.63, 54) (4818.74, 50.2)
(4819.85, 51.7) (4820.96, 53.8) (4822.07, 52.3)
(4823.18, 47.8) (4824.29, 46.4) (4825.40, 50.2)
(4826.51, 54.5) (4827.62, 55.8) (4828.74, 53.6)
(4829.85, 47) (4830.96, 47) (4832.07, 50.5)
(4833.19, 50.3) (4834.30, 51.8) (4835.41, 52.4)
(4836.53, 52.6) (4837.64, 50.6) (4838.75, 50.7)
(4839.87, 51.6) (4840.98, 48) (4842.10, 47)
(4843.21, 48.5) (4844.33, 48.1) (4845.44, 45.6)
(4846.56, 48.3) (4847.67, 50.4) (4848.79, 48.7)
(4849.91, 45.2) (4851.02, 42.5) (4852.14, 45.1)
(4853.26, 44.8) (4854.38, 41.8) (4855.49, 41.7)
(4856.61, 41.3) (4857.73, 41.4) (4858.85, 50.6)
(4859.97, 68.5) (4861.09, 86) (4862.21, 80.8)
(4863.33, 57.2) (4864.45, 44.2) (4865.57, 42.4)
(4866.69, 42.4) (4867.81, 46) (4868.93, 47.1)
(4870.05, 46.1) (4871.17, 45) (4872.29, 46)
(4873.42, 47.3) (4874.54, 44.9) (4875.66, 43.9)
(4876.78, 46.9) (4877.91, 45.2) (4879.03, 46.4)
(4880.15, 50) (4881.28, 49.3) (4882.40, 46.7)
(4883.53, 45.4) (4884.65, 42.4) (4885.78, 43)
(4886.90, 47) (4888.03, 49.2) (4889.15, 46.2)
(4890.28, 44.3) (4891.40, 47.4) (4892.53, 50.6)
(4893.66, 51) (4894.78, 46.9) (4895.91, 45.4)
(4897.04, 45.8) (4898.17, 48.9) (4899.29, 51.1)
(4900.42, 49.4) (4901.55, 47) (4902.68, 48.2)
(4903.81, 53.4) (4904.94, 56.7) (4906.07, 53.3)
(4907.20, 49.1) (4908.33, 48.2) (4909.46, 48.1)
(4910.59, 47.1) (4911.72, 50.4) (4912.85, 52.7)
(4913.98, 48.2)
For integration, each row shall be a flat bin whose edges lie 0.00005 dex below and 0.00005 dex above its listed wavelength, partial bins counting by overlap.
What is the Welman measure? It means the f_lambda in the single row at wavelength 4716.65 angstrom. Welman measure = 57.2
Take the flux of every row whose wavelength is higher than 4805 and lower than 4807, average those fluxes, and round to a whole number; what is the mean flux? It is 53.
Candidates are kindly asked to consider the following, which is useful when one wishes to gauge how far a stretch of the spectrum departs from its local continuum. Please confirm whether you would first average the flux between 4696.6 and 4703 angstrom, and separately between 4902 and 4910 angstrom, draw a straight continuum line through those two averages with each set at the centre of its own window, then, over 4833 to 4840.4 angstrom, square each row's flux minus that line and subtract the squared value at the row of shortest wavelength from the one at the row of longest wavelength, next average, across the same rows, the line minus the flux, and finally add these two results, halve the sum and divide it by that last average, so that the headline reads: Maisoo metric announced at -0.3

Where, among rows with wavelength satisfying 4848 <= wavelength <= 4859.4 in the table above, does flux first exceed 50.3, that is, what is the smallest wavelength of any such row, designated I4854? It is 4858.85 angstrom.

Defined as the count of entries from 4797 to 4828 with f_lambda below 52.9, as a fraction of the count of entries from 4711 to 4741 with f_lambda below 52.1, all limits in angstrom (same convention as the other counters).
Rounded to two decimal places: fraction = 1.50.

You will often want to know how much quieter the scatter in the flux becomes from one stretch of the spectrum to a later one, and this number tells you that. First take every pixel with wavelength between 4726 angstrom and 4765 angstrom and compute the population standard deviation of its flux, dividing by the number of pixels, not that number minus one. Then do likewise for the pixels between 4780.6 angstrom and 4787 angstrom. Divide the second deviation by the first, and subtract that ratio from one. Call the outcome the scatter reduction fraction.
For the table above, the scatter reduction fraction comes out 0.75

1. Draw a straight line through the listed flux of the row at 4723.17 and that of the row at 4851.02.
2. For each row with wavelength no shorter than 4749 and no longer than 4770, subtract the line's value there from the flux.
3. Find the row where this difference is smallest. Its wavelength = 4760.29 angstrom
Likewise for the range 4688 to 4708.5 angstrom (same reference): 4698.22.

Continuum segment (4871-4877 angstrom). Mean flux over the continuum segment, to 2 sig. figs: 46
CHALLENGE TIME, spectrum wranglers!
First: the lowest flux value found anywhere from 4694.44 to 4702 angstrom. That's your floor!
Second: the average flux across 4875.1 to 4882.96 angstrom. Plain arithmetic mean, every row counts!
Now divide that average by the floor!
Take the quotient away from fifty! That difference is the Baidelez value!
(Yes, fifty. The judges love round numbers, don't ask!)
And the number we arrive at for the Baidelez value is 48.9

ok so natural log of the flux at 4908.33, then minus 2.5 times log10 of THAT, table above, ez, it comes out -1.47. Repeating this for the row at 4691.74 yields -1.51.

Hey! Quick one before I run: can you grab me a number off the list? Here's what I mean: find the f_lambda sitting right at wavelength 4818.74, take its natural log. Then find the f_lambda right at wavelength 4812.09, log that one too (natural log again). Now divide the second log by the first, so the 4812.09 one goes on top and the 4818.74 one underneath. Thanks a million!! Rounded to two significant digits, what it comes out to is 0.99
